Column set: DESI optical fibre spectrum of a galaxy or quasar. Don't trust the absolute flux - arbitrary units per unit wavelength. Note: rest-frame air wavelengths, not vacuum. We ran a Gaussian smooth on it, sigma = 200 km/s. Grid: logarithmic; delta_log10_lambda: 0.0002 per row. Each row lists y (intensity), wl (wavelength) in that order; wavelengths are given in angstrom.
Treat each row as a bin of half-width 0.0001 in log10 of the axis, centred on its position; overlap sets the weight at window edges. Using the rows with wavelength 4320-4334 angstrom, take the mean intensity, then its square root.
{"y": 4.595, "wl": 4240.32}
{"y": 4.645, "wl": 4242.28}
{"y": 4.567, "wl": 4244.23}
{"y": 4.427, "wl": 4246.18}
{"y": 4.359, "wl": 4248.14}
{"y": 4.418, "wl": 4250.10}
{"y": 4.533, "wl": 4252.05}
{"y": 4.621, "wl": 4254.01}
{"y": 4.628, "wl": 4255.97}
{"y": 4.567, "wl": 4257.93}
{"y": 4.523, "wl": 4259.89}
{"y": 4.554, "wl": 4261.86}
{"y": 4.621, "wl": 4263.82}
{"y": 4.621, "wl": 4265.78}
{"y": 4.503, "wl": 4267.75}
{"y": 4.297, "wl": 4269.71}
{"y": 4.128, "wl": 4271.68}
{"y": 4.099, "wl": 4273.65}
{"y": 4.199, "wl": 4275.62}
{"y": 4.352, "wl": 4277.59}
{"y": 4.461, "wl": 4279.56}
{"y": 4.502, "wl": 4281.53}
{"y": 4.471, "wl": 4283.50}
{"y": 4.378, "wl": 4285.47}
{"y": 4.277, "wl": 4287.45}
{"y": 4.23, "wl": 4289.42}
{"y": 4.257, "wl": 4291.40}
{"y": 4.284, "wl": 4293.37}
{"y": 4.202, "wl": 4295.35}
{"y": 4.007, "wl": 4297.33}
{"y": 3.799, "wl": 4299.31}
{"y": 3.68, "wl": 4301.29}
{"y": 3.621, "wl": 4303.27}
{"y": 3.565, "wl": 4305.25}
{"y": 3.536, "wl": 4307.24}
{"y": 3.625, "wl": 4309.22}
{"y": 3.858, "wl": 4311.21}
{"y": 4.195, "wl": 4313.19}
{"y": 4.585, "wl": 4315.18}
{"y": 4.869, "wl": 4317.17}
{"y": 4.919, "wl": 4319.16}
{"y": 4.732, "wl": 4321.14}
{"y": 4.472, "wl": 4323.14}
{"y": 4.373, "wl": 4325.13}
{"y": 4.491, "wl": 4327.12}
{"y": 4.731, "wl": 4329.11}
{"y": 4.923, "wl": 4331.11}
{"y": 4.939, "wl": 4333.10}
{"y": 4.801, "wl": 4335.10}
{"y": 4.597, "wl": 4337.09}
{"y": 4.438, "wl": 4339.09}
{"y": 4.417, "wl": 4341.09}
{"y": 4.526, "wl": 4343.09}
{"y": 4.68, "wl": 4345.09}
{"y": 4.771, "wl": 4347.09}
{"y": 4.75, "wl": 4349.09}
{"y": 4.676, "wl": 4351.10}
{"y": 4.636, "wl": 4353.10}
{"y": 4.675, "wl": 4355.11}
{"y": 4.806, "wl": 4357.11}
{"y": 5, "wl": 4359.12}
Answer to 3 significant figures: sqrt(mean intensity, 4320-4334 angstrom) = 2.16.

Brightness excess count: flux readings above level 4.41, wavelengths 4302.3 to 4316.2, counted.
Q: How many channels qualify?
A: 1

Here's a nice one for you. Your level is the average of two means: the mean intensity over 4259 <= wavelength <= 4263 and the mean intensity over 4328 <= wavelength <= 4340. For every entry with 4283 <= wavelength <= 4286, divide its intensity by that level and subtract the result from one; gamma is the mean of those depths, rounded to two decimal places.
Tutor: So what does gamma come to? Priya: 0.05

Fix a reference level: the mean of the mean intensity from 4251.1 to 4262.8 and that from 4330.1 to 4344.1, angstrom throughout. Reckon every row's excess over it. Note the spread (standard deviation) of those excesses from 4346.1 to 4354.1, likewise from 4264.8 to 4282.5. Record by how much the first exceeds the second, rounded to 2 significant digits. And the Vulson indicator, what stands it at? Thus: -0.12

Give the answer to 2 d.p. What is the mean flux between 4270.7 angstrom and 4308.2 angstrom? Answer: 4.11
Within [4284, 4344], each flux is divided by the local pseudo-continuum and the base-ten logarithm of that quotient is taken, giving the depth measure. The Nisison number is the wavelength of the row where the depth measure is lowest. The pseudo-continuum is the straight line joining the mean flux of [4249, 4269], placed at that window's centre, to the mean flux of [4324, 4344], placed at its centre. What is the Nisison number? 4307.24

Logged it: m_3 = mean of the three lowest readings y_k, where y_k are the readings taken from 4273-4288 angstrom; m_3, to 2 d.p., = 4.19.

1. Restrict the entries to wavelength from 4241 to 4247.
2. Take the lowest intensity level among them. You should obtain 4.427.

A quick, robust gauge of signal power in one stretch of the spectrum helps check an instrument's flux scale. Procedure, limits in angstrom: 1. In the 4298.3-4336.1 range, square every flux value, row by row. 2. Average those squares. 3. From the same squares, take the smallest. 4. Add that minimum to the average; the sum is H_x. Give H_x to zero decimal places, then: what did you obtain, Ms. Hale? 31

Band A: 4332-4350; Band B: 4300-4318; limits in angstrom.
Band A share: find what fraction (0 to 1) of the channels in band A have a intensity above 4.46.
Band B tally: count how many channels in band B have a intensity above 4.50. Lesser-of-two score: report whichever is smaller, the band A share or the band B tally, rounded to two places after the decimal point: 0.78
